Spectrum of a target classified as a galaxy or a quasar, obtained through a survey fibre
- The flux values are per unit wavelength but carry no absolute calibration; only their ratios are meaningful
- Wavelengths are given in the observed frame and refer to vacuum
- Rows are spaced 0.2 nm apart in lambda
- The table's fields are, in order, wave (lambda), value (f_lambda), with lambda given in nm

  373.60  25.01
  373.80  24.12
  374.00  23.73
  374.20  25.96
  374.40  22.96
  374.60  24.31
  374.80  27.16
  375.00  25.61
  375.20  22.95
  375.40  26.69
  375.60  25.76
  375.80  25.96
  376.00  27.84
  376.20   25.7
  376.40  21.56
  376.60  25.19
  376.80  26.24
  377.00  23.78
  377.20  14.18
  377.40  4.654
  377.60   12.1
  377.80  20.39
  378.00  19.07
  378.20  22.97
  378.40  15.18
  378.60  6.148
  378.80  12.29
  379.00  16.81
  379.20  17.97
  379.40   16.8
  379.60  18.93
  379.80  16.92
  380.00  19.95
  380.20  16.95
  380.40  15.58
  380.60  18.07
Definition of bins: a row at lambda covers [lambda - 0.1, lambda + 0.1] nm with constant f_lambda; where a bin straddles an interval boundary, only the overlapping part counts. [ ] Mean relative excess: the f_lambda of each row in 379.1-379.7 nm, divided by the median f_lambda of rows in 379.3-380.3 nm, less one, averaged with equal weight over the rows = 0.06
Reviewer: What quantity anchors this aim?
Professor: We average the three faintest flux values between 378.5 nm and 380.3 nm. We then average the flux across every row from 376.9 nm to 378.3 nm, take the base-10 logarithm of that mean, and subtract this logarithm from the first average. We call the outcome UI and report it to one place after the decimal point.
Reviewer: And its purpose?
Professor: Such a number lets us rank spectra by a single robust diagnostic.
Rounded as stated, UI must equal 10.5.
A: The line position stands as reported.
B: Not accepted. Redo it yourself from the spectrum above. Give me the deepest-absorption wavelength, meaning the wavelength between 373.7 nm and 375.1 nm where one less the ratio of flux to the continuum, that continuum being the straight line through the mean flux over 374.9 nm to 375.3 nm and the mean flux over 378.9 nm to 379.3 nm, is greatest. 374.40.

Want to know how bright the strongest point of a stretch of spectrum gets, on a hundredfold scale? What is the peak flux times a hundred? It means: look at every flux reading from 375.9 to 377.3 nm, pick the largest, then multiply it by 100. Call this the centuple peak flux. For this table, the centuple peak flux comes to 2784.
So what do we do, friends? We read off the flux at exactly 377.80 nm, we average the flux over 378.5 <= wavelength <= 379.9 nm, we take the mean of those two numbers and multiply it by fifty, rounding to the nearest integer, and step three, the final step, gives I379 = 888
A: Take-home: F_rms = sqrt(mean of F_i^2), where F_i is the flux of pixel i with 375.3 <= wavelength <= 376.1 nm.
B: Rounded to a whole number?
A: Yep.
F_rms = 27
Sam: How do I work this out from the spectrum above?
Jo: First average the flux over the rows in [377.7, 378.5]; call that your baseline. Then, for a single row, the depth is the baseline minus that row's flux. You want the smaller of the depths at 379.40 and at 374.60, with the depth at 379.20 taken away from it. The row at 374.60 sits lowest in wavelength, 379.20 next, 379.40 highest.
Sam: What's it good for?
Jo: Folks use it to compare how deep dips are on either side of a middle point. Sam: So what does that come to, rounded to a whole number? -6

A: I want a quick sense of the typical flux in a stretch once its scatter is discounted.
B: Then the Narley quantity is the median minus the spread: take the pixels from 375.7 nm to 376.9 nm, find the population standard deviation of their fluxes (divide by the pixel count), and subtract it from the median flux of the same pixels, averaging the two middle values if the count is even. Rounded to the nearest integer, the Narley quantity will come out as 24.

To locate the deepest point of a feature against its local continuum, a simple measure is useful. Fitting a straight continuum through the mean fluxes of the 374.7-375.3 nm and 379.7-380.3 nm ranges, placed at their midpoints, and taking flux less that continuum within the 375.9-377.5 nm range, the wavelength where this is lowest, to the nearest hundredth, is 377.40 nm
